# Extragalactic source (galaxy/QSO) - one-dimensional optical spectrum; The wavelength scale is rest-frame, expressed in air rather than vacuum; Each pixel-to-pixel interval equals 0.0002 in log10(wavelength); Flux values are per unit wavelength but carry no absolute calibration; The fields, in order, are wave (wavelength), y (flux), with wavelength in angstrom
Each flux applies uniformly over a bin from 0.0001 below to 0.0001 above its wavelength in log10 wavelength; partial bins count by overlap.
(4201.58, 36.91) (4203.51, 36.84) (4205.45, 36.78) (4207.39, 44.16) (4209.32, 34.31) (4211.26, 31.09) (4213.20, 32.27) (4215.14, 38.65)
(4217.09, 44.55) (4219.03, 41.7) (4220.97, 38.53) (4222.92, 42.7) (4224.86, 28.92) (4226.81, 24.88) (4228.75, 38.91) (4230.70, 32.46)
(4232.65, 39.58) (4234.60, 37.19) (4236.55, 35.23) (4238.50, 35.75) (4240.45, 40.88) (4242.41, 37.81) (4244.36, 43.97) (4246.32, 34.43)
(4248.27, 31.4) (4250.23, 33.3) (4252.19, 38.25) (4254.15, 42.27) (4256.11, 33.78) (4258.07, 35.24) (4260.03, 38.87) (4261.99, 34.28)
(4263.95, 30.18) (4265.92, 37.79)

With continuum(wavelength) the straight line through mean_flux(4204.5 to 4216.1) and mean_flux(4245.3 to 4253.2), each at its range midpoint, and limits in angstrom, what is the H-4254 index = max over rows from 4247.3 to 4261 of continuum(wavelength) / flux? 1.10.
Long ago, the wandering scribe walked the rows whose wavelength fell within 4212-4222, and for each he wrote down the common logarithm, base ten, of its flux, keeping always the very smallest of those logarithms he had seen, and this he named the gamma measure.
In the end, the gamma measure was 1.51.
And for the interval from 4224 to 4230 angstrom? 1.40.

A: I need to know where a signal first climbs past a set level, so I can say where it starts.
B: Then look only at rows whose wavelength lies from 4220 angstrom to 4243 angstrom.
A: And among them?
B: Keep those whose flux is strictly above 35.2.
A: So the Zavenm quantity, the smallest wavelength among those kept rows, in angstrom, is 4220.97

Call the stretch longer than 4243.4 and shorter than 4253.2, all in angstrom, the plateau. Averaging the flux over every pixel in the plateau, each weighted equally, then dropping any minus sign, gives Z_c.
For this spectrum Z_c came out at 36.3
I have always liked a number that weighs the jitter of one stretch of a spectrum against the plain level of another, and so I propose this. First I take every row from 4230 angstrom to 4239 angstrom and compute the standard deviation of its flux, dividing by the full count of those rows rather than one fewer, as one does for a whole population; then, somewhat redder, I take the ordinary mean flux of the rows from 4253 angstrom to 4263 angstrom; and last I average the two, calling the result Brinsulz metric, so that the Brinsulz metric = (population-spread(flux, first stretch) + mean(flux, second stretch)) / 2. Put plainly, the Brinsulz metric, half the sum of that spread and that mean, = 19.6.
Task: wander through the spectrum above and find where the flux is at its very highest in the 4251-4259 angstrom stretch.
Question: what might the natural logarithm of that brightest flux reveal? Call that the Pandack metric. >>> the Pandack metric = 3.74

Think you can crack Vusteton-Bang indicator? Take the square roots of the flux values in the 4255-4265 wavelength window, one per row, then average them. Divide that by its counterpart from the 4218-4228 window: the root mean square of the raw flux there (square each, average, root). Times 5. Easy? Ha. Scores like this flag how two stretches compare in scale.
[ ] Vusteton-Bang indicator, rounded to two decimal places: 0.81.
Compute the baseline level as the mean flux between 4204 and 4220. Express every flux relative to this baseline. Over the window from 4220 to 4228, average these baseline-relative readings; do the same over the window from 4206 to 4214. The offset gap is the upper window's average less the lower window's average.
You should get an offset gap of -2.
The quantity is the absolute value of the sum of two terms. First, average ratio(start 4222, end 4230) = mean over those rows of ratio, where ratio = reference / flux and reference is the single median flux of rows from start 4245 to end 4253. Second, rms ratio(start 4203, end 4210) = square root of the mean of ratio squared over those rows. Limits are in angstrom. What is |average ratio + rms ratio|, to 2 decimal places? 1.95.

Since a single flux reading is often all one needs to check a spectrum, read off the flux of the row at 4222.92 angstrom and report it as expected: 42.7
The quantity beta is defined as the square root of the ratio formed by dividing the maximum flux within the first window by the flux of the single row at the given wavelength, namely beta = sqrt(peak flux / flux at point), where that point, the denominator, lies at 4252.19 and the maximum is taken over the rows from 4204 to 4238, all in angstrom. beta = 1.08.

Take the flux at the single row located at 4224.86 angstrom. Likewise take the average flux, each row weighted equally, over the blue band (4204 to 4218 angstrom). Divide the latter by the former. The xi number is 1.29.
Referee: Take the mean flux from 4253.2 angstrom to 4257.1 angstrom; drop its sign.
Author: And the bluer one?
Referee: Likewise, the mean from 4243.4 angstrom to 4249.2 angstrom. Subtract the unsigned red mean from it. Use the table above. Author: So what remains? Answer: -1.4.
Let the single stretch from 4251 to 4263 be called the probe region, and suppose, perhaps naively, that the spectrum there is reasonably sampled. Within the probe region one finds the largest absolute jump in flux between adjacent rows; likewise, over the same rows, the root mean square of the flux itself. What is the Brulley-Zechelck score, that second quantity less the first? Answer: 28.7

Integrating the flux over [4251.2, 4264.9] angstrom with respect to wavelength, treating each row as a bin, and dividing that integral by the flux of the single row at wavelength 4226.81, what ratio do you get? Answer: 20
